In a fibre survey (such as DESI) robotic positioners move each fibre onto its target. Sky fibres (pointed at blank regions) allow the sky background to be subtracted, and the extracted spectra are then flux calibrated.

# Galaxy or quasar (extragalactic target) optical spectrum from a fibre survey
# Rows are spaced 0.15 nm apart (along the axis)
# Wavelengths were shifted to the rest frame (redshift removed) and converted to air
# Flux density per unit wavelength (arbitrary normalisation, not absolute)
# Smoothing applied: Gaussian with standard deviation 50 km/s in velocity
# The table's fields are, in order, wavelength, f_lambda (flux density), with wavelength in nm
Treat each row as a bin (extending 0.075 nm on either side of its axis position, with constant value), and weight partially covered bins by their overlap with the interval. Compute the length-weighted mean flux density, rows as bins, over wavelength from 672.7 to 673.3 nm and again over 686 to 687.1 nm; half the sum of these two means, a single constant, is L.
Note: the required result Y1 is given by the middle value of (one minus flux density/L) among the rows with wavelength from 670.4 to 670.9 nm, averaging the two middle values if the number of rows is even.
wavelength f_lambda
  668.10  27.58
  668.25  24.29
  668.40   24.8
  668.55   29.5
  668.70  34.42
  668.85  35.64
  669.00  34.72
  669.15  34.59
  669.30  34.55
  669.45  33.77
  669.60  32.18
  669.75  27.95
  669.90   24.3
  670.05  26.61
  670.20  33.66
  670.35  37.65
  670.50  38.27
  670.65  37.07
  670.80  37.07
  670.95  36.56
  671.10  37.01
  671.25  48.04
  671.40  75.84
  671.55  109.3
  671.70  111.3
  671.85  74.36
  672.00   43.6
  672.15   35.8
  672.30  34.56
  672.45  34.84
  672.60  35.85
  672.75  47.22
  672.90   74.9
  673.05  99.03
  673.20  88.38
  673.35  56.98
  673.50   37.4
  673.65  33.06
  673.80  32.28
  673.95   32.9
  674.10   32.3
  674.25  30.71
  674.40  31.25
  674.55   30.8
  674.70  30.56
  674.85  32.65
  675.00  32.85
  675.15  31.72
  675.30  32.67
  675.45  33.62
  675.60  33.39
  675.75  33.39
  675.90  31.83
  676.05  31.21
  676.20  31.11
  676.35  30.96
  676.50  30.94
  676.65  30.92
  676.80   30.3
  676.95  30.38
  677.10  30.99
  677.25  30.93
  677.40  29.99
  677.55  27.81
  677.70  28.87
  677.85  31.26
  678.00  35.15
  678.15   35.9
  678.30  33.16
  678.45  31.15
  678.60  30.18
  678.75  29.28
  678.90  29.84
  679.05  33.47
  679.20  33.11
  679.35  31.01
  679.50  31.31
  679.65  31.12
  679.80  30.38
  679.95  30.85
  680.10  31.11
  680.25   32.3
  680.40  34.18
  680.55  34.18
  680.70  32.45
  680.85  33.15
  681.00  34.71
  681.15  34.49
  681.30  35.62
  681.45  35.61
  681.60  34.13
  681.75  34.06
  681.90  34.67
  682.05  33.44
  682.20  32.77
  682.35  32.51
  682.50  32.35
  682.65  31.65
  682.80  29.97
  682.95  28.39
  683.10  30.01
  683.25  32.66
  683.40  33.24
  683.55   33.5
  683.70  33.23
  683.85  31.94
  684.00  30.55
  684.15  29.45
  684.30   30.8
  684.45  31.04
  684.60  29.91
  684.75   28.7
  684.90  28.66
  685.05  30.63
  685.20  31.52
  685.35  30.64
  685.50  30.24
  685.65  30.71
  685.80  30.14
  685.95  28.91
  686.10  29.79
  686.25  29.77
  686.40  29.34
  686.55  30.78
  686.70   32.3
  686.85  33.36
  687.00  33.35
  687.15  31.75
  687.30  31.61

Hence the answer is 0.32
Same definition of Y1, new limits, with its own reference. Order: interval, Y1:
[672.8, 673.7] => -0.21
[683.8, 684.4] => 0.44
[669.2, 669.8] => 0.39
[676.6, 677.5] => 0.44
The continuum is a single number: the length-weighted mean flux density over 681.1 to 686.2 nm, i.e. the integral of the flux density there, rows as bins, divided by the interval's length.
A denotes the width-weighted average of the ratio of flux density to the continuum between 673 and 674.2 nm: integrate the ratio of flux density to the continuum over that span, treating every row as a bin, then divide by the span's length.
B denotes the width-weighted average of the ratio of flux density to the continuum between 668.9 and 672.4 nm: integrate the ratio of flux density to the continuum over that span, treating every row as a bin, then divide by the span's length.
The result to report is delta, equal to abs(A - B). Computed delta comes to 0.16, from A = 1.58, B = 1.42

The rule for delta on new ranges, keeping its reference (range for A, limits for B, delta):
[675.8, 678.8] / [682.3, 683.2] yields 0.01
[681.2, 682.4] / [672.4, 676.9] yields 0.16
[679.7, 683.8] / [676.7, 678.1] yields 0.06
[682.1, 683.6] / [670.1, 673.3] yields 0.75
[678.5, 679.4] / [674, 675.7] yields 0.03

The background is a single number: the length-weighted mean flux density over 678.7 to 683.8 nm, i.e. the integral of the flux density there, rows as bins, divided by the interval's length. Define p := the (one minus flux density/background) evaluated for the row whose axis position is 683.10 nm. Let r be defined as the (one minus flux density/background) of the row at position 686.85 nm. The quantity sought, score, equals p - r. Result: 0.1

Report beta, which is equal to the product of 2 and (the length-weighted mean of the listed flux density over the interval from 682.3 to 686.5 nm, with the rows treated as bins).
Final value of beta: 61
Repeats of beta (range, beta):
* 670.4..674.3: 104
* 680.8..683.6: 66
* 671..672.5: 121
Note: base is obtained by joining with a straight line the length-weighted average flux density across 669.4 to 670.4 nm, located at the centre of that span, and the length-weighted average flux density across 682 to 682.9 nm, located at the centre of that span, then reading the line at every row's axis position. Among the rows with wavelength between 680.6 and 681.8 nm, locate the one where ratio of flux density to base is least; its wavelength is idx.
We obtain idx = 680.70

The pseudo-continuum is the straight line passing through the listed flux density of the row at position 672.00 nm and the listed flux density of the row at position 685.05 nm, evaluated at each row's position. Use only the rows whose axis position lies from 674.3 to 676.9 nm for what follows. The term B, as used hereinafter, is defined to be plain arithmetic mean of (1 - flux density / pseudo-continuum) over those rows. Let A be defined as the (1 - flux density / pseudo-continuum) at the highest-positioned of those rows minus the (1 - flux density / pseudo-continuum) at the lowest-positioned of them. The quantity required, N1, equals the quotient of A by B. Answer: -0.11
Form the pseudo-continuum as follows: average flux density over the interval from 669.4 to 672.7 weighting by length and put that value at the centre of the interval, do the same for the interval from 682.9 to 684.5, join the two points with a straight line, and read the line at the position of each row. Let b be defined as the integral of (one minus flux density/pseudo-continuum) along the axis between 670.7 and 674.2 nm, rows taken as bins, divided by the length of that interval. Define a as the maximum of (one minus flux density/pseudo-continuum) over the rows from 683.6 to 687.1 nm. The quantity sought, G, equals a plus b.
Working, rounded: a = 0.05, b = -0.22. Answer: -0.169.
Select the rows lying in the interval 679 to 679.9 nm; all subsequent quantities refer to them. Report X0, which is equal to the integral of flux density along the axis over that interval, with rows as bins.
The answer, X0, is 28.5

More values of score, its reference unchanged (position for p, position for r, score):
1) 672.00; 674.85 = -0.3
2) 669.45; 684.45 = -0.1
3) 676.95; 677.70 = 0.0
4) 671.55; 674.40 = -2.4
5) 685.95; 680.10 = 0.1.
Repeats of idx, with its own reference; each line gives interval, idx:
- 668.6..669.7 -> 669.60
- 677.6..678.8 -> 677.70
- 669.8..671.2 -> 669.90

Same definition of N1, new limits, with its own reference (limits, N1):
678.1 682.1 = -0.49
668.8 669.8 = 0.55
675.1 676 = -0.10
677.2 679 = -0.04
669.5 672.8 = 8.57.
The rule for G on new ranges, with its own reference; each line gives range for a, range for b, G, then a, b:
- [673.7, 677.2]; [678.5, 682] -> 0.345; 0.27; 0.07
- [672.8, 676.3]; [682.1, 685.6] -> 0.276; 0.27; 0.00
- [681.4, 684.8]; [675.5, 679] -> 0.312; 0.12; 0.19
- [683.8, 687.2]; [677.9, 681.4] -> 0.145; 0.05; 0.09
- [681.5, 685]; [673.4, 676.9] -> 0.335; 0.12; 0.22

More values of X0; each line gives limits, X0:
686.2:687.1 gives 28.4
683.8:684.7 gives 27.5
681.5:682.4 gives 30.3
